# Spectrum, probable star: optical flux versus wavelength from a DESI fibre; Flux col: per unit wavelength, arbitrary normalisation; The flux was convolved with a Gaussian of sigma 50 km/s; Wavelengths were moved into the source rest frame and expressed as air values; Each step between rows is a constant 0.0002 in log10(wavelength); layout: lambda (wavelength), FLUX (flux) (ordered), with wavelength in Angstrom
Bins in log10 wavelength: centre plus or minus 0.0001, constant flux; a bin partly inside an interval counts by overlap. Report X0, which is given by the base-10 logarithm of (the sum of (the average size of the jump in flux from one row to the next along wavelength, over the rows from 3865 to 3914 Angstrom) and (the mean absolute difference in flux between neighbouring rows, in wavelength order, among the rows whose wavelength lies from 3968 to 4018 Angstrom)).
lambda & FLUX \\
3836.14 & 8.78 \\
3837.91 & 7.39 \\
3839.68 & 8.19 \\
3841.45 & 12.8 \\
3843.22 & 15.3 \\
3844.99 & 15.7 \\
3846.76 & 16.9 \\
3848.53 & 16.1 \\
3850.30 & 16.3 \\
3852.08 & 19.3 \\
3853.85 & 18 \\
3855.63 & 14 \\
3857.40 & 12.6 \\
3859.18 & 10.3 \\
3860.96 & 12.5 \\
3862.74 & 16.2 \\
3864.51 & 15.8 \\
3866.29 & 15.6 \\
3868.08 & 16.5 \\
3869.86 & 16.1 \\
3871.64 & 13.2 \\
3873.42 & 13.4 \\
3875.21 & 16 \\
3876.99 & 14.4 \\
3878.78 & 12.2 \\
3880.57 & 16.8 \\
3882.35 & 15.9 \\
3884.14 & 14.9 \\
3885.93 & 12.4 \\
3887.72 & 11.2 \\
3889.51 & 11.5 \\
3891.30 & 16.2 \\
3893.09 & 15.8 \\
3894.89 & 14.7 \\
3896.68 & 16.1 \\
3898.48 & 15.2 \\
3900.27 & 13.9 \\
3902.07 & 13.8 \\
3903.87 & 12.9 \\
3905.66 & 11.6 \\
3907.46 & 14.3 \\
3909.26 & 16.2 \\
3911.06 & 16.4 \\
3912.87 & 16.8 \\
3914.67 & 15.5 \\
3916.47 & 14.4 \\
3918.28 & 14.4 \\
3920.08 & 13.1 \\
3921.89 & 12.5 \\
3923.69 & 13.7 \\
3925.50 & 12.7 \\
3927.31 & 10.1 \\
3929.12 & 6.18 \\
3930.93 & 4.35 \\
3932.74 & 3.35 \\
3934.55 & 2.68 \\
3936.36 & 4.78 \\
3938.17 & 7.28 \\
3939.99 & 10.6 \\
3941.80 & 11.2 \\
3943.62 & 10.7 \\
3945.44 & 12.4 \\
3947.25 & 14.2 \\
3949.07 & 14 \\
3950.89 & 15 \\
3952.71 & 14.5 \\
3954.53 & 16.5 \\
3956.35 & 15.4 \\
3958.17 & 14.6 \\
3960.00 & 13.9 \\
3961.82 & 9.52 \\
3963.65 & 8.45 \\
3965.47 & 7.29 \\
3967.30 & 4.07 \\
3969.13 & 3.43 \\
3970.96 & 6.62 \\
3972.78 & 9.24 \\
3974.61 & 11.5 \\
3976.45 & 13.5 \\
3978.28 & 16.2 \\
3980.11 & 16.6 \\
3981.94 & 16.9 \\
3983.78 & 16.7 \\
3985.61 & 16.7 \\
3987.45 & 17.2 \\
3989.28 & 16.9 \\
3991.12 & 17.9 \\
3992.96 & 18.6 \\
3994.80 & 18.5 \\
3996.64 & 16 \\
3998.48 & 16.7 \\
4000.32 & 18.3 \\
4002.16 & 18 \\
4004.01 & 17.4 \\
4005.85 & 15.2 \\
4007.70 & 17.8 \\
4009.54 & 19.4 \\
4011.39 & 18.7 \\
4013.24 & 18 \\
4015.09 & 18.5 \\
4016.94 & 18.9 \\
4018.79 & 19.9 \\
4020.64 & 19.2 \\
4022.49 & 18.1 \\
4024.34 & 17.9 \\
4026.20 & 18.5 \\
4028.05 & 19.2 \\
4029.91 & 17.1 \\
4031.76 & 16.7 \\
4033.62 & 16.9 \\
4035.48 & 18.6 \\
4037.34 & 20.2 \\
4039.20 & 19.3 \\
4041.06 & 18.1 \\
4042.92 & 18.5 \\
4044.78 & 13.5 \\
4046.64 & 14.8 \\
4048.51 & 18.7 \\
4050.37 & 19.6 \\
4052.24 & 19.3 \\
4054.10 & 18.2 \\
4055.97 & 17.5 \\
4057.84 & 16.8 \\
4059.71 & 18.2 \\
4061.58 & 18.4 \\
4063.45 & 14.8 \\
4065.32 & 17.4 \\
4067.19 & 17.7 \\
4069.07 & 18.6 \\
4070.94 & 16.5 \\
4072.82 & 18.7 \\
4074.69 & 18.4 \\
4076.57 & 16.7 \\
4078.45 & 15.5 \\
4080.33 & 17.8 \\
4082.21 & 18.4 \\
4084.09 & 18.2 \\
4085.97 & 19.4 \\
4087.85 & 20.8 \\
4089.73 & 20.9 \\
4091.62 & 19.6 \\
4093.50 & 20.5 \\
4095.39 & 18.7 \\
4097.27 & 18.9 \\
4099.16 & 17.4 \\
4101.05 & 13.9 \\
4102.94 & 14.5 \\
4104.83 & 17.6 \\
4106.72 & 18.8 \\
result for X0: 0.43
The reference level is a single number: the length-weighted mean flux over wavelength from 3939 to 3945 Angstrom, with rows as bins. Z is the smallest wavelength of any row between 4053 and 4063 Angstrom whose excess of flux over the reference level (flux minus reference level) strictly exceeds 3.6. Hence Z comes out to 4054.10 Angstrom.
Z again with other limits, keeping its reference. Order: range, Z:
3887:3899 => 3891.30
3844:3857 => 3844.99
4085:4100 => 4085.97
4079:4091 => 4080.33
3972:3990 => 3978.28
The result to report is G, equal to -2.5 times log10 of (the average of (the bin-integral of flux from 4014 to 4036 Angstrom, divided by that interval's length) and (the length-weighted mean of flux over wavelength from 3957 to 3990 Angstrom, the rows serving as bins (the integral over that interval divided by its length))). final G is -2.96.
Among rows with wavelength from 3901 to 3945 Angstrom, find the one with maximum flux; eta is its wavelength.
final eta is 3912.87 Angstrom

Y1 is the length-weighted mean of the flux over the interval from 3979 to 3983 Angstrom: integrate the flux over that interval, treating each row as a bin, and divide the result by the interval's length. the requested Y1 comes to 17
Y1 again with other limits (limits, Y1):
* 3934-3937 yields 4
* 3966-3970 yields 4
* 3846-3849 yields 17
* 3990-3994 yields 18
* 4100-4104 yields 14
